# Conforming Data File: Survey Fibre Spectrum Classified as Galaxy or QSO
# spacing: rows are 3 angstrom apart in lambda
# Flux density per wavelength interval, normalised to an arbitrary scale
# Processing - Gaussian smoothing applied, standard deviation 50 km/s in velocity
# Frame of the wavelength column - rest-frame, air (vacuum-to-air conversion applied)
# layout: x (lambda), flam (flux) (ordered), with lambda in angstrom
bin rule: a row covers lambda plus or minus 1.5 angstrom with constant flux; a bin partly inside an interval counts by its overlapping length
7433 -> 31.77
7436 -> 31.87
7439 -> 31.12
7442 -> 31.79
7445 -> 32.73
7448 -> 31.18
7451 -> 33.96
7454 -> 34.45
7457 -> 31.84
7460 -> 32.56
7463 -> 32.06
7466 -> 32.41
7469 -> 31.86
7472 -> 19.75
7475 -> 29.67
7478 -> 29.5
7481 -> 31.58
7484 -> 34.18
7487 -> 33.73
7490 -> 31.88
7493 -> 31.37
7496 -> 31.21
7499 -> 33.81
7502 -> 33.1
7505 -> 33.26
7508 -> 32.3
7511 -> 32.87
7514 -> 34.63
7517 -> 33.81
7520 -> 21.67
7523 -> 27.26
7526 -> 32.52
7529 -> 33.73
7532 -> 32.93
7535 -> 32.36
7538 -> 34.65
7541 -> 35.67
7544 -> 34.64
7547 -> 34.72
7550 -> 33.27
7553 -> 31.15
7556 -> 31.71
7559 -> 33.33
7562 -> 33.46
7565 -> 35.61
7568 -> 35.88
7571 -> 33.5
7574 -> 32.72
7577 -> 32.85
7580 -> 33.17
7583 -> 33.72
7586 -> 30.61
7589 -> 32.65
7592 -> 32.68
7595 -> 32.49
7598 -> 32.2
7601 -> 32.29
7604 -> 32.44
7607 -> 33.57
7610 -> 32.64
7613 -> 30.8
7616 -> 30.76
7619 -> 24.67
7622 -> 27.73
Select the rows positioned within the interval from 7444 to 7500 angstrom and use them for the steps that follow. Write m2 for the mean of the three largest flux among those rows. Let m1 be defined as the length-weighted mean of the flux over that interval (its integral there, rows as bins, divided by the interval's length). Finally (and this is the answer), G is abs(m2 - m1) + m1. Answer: 34.2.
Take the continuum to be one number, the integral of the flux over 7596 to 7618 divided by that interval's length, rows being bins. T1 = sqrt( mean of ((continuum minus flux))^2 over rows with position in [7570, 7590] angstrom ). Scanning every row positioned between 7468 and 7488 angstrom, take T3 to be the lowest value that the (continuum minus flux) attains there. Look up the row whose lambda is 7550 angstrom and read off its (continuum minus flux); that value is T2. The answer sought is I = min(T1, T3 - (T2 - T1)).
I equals 0.3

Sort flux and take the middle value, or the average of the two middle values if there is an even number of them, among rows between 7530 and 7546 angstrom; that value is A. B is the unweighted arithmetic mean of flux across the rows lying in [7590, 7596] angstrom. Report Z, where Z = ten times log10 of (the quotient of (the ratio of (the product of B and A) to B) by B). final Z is 0.27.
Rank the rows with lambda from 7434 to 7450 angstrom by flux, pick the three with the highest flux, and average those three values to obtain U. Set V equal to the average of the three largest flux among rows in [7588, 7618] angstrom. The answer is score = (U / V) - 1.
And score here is -0.03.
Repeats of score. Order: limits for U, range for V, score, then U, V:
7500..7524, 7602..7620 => 0.03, 33.9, 32.9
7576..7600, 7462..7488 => -0.01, 33.2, 33.4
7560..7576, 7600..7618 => 0.06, 35.0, 32.9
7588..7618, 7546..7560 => -0.02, 33.0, 33.8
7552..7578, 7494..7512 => 0.05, 35.0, 33.4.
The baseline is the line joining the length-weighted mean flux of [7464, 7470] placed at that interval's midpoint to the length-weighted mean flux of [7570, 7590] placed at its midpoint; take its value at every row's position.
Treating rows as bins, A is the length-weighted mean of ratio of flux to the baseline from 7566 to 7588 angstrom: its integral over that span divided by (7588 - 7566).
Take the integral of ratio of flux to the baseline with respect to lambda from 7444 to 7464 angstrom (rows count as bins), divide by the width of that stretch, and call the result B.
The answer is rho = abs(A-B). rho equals 0.00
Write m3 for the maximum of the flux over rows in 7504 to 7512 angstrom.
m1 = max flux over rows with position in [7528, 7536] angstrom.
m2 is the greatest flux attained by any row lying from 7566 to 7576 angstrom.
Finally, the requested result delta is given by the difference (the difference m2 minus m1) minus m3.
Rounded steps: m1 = 33.73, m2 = 35.88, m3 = 33.26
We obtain -31.1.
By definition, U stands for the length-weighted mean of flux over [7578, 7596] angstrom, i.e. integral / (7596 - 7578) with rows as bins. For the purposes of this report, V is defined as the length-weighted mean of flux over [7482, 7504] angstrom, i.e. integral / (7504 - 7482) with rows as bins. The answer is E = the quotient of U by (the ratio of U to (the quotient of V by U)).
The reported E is 1.005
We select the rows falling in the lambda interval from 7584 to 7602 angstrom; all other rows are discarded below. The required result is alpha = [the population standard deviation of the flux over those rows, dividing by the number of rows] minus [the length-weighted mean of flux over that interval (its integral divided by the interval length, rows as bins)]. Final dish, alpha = -31.5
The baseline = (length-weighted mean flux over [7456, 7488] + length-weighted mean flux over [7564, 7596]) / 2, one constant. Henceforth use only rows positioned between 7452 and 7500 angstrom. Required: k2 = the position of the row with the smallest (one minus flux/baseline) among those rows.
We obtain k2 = 7454 angstrom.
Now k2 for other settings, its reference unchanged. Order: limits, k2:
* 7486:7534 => 7514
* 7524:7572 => 7568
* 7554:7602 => 7568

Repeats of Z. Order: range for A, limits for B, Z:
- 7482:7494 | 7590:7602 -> 0.05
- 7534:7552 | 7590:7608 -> 0.26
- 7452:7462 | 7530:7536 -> -0.01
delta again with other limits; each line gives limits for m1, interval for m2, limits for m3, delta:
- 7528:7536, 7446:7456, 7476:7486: -33.5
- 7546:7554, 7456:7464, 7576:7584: -35.9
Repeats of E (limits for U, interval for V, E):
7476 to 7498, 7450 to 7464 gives 1.033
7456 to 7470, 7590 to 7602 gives 1.008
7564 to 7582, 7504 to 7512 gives 0.967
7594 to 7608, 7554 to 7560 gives 0.993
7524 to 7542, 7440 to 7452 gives 0.967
